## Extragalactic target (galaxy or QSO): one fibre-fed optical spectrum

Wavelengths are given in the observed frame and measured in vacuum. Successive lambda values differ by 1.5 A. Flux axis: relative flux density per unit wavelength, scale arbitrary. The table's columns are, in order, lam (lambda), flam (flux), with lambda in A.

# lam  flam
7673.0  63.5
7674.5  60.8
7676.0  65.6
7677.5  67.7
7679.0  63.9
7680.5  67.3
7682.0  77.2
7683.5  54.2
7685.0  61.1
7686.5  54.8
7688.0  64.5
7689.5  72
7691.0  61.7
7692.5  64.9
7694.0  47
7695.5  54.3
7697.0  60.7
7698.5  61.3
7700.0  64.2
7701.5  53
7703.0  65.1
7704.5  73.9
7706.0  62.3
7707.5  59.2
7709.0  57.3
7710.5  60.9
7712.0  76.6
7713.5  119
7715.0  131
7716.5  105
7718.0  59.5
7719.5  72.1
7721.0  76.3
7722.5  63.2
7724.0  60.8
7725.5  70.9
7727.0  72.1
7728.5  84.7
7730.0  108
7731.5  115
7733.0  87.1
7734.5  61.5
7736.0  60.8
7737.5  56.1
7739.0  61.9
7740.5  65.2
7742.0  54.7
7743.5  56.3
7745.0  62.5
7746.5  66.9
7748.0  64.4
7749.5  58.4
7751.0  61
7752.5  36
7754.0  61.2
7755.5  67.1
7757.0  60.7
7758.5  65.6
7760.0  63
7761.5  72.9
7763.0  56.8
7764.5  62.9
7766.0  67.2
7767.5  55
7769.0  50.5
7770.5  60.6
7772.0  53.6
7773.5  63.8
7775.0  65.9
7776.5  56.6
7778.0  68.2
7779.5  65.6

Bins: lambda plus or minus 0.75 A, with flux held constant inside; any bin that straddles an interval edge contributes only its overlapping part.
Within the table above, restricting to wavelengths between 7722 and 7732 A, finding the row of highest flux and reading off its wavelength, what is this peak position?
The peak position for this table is 7731.5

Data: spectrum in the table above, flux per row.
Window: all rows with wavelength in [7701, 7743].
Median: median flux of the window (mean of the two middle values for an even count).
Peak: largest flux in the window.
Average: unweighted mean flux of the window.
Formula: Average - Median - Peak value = -121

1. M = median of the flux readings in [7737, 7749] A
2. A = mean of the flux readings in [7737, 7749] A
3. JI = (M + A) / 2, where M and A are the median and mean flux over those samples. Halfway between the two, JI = 62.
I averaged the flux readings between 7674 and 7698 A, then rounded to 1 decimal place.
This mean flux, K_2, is 62.4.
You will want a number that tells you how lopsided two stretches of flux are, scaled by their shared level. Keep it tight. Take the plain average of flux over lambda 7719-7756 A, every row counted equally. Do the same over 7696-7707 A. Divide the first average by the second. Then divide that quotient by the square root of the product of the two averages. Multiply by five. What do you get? 0.083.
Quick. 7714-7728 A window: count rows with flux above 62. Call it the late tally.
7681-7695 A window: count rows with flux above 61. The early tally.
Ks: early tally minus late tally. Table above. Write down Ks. -1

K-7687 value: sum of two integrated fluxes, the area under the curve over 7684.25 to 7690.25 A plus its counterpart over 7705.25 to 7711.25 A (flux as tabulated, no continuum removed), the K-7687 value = 738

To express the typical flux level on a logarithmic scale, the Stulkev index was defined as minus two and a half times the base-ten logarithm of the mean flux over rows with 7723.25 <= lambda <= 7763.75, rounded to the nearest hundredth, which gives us -4.57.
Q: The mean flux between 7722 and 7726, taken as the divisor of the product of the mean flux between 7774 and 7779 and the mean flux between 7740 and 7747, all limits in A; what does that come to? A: 60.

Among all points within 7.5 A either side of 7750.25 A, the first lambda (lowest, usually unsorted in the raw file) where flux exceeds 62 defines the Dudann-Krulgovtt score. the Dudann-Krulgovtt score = 7745.0 A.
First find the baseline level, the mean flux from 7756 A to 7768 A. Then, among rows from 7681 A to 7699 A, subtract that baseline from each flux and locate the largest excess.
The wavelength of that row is 7682.0 A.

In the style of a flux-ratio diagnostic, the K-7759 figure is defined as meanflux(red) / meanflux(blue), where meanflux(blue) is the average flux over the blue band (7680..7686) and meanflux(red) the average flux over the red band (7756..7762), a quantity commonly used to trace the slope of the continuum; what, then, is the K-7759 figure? 1.01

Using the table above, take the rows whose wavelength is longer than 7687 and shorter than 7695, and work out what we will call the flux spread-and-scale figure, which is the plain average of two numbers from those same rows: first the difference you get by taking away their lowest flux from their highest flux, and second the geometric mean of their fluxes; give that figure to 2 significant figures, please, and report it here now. 43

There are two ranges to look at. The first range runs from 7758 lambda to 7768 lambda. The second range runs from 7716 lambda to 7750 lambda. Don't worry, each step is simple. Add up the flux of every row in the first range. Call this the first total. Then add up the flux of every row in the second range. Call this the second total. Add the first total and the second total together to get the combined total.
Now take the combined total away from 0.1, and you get -2087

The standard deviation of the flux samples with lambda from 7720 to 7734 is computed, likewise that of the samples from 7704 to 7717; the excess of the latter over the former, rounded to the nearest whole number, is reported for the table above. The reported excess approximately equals 9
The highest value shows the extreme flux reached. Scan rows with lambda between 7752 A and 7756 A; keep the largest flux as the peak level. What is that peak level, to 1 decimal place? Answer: 67.1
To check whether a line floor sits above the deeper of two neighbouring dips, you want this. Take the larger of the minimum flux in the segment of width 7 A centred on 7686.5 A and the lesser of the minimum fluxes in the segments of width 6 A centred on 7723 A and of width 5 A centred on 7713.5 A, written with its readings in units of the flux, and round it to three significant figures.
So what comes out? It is 60.8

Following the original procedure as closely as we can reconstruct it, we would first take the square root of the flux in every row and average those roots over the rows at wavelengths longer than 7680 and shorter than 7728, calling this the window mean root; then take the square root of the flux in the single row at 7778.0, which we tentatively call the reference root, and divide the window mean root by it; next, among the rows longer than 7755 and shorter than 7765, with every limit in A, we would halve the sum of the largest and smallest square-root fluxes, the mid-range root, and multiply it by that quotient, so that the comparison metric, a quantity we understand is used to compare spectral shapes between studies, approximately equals 8.0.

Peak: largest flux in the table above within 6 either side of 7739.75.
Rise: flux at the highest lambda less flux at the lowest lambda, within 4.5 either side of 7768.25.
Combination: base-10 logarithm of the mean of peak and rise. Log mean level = 1.4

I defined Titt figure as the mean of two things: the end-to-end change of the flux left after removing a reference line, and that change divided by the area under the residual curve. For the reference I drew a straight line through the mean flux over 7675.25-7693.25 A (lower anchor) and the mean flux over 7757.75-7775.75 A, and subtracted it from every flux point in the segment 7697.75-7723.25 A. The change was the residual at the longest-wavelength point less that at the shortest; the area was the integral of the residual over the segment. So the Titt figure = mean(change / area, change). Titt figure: 1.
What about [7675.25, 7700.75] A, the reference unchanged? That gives 0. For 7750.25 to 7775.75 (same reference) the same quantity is 3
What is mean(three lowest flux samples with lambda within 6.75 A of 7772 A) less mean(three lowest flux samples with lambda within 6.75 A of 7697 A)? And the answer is 1.6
